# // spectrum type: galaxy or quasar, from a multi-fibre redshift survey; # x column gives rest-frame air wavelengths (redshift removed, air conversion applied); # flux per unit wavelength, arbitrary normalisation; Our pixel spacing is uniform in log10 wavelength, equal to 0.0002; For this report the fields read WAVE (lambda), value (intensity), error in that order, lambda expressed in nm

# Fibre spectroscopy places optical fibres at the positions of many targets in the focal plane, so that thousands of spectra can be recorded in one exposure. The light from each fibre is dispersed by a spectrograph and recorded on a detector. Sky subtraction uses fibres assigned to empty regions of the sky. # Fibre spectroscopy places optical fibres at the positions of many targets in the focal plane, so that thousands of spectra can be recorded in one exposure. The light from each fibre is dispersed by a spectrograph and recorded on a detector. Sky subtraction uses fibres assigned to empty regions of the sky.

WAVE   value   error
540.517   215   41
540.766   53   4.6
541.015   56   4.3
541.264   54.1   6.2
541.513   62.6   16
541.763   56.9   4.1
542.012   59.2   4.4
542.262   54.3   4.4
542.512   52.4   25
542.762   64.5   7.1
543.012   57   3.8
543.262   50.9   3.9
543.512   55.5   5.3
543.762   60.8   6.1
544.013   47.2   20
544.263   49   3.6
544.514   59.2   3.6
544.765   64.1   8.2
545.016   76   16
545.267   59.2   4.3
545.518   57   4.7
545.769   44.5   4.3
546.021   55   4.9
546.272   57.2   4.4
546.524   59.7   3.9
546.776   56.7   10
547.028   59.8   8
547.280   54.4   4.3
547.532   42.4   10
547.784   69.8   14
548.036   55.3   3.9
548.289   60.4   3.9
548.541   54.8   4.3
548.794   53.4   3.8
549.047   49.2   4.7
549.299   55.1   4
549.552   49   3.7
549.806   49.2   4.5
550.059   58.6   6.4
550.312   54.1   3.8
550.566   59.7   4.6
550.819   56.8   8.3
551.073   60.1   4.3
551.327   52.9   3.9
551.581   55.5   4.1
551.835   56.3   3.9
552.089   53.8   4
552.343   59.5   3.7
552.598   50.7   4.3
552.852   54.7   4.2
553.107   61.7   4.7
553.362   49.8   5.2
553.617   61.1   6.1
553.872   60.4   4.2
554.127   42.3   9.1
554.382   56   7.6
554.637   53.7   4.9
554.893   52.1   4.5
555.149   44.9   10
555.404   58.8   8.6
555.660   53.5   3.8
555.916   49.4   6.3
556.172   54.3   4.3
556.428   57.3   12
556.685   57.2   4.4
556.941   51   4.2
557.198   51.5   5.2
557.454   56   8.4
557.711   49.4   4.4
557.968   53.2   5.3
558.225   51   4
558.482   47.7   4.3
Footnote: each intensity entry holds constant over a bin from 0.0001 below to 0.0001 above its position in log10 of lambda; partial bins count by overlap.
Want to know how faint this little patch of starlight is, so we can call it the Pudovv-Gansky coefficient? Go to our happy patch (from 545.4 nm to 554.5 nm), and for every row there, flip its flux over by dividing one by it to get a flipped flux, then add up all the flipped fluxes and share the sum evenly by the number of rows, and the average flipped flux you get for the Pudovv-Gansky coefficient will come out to 0.0183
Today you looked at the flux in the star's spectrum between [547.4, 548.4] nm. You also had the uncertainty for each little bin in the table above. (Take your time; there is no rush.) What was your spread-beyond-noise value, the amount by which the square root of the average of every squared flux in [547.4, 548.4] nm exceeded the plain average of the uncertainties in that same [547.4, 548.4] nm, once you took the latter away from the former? 50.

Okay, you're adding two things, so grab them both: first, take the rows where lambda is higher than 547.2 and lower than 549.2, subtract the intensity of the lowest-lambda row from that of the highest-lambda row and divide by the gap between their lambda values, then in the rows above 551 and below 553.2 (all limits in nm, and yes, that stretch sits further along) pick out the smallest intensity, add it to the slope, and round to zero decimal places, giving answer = 48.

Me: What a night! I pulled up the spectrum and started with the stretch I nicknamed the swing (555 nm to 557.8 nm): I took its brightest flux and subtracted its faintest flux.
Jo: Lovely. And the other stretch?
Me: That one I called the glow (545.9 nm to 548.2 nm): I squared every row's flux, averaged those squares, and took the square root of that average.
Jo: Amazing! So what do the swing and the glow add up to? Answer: 71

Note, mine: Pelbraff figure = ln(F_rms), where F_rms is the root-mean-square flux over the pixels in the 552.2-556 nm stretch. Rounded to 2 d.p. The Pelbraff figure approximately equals 3.99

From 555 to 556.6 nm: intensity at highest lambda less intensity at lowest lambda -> 12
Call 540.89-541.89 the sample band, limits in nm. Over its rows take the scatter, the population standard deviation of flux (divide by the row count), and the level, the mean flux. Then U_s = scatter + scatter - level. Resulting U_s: -51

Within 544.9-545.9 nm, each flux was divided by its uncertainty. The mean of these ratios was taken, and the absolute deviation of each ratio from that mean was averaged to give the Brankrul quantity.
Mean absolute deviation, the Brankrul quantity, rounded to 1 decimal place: 2.7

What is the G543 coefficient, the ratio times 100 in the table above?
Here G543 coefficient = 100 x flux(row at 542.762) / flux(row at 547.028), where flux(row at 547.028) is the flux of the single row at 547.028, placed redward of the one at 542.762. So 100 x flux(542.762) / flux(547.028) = 108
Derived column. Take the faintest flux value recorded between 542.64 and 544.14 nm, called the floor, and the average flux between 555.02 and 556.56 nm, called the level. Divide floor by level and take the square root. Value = 0.94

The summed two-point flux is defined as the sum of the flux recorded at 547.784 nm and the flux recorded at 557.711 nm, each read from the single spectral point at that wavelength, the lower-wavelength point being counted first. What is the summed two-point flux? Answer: 119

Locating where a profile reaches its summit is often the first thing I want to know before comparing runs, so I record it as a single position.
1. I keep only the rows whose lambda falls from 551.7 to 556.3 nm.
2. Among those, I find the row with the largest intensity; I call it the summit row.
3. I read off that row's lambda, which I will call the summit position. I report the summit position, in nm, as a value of 553.107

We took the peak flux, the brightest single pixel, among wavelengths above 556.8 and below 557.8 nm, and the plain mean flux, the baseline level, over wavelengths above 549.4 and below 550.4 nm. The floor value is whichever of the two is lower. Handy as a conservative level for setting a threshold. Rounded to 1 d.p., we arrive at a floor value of 52.7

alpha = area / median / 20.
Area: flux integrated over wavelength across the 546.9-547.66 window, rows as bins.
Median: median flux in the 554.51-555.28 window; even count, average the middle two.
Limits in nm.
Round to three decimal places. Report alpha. 0.038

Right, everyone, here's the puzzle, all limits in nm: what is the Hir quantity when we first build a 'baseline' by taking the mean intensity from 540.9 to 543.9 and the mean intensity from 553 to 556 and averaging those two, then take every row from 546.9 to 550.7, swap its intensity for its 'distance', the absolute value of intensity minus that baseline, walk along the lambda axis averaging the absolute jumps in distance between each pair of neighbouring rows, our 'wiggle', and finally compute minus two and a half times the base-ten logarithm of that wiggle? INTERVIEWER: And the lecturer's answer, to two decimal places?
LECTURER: -1.70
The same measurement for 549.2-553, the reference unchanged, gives -0.95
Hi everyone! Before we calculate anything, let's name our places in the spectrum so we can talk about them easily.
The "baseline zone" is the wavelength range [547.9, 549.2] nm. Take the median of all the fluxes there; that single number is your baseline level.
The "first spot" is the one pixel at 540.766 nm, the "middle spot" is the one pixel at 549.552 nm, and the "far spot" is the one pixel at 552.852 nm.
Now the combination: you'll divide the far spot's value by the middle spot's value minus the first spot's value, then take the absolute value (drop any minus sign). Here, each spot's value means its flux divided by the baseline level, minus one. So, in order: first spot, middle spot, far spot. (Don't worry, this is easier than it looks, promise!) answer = 0.0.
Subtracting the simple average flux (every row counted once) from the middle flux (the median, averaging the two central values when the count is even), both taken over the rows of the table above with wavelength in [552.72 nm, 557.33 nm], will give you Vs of 0.1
